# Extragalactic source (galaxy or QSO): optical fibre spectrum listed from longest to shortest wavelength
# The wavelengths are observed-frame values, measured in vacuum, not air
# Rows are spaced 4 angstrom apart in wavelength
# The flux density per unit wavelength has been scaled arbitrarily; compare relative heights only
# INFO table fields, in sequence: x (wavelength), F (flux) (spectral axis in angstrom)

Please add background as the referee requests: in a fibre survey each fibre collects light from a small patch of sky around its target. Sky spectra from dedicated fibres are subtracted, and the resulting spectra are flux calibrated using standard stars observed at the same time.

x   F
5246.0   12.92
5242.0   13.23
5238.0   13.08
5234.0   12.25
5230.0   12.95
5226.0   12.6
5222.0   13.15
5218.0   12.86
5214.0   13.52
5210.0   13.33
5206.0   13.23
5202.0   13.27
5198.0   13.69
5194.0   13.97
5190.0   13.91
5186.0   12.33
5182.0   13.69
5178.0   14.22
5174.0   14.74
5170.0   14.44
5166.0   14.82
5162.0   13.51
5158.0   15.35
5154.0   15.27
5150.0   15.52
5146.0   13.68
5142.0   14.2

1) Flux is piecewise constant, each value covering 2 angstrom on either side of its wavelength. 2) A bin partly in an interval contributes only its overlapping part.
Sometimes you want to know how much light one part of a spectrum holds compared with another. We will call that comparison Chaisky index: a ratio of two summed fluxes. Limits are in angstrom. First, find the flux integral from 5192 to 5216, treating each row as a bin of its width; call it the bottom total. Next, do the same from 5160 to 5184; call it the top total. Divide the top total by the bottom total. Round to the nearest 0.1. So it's 1.1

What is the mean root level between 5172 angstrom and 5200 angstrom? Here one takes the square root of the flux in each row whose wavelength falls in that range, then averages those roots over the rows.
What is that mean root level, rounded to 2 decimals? 3.71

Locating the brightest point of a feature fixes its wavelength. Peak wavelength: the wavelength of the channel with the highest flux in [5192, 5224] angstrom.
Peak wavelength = 5194.0 angstrom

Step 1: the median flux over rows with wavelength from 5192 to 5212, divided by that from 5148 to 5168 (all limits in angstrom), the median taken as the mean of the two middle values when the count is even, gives 0.873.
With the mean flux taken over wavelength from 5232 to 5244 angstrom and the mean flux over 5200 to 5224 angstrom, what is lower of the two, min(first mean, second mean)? 12.9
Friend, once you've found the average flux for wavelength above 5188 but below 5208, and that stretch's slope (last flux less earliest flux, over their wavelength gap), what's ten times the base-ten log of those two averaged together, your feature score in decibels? 8.32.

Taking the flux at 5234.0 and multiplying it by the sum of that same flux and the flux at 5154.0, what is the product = 337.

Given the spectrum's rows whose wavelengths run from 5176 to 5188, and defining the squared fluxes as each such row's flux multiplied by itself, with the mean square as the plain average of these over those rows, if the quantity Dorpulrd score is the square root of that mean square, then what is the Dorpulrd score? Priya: 13.4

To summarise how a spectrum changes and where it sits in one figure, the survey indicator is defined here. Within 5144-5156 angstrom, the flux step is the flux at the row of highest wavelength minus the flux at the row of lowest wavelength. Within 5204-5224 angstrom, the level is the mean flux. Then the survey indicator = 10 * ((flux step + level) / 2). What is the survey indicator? 74.0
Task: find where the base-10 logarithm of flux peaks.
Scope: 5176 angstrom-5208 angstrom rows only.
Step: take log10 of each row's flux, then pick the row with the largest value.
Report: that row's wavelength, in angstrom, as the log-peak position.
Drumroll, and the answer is 5178.0 angstrom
